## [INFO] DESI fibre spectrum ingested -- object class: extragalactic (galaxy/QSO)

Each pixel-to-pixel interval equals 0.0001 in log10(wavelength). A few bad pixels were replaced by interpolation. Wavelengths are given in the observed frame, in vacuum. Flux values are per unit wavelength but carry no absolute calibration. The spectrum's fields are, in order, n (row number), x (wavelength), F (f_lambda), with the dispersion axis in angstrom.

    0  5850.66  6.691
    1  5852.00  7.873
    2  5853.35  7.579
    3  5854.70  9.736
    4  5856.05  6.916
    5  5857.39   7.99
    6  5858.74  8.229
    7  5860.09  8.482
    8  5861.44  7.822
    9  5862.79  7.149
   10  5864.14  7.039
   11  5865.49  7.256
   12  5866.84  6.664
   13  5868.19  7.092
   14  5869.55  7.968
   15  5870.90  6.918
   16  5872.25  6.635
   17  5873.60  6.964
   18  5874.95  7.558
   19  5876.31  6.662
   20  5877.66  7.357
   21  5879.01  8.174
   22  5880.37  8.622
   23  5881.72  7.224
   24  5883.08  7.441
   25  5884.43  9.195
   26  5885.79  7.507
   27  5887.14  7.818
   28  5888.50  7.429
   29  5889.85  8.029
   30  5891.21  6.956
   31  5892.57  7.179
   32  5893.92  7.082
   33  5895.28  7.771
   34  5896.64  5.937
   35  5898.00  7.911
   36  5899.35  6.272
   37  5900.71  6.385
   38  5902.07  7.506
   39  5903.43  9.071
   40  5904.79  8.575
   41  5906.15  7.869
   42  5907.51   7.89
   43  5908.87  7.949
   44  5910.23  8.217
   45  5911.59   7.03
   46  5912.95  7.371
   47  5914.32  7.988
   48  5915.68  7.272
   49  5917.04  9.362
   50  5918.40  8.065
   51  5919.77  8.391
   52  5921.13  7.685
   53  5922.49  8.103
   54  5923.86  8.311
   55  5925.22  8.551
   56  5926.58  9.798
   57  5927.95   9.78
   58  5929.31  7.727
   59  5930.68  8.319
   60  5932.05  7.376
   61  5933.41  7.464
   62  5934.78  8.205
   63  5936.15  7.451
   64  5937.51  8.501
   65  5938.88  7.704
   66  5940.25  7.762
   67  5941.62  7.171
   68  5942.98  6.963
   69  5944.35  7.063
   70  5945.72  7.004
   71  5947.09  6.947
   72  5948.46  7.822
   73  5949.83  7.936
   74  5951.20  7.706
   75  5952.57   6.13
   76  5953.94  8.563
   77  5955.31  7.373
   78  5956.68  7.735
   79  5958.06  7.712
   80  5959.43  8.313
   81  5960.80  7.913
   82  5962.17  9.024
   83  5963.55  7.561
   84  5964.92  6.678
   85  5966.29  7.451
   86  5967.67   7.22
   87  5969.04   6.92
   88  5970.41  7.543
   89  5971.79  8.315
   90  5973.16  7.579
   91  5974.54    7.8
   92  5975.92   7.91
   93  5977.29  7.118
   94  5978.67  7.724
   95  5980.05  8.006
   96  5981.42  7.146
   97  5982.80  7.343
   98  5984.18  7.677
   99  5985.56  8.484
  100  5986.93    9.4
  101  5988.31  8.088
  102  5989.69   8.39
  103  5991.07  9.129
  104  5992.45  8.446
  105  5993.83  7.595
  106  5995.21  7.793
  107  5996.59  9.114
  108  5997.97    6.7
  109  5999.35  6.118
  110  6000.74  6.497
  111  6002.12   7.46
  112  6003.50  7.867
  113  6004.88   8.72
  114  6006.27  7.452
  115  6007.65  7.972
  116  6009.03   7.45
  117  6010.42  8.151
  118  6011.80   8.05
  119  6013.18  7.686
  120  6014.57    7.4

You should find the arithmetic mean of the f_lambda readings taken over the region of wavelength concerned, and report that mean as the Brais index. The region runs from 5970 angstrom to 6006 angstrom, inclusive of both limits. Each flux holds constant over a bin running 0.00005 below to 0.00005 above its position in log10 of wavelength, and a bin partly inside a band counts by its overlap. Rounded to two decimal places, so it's 7.84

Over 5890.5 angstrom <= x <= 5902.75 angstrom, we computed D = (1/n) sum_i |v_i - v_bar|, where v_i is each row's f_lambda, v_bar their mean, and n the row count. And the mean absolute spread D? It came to 0.54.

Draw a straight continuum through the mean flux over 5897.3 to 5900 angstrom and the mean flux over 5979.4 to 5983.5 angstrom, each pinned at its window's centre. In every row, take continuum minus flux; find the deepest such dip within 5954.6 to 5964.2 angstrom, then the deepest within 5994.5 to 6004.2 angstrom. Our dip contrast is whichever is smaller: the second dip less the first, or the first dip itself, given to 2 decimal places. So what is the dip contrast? 0.00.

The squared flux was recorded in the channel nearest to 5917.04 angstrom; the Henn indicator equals 87.6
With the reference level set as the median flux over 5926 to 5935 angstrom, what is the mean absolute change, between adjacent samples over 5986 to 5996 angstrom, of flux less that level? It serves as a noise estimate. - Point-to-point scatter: 0.7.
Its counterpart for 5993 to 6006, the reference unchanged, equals 0.9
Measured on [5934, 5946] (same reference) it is 0.5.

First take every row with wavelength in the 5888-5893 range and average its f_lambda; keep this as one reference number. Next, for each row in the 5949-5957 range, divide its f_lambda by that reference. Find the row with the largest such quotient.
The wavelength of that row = 5953.94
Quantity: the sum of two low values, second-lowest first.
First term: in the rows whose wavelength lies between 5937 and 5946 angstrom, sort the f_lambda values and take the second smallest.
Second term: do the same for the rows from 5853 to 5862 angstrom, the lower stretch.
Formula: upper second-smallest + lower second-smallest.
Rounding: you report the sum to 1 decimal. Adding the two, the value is 14.6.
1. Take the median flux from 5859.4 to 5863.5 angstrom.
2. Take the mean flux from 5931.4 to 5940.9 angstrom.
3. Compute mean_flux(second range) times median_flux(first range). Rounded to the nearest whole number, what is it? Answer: 61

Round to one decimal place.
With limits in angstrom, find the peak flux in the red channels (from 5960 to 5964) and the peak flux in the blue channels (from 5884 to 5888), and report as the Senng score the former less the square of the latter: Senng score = -75.5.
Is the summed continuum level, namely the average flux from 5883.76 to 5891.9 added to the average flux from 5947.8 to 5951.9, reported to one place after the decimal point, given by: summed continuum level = 15.6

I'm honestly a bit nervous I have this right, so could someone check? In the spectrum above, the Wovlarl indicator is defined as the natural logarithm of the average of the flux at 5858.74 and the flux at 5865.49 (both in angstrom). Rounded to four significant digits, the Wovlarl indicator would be 2.047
